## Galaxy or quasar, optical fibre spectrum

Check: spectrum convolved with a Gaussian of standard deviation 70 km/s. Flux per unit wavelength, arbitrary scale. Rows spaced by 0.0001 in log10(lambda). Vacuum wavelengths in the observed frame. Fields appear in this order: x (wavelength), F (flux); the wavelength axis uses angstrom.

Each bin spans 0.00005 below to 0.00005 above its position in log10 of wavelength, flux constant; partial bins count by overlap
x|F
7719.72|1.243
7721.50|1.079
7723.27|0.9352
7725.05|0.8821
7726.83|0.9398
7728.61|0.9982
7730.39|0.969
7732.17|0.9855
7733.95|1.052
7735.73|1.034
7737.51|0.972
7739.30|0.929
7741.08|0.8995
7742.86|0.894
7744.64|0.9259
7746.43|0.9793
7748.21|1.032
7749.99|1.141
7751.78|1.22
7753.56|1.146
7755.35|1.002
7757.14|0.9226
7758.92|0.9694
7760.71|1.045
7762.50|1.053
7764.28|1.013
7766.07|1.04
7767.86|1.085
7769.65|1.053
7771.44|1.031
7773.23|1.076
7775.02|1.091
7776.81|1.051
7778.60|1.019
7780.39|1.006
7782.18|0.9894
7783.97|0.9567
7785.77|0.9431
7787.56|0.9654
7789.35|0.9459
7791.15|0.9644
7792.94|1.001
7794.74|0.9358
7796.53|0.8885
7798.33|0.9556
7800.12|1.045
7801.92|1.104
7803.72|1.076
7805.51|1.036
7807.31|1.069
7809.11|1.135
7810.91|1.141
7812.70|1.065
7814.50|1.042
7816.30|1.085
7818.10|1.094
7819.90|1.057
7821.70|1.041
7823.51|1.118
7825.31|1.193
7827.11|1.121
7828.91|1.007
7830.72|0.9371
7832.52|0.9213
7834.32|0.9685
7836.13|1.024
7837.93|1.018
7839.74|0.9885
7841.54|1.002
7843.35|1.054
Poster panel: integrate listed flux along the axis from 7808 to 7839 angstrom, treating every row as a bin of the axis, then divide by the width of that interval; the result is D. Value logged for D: 1.06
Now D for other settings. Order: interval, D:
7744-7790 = 1.03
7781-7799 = 0.96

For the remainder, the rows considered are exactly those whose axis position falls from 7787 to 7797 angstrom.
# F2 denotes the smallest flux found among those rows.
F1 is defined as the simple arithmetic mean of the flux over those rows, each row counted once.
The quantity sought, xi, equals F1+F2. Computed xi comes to 1.84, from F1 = 0.95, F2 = 0.8885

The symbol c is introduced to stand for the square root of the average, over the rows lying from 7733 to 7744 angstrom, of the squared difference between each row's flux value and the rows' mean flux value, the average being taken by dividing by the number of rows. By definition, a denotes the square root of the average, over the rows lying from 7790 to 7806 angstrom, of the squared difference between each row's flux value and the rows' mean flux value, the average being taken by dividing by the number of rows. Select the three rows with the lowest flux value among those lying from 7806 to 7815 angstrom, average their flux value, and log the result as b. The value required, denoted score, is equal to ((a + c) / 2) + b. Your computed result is 1.12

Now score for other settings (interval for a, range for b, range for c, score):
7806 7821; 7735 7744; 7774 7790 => 0.95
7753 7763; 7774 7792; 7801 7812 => 1.00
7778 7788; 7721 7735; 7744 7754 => 0.98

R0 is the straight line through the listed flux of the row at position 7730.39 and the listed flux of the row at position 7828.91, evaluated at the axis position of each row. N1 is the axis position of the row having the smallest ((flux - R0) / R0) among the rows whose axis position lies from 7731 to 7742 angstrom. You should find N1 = 7741.08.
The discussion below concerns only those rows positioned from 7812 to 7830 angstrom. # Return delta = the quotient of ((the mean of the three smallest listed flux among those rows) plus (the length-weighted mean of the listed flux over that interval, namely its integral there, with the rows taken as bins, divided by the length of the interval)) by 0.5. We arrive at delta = 4.22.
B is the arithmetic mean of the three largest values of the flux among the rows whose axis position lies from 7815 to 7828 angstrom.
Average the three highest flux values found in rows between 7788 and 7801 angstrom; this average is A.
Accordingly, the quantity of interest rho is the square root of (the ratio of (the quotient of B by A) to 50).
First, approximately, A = 1.00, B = 1.14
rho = 0.151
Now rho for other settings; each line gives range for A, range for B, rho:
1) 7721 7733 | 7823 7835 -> 0.150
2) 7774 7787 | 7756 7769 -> 0.142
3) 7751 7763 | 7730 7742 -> 0.134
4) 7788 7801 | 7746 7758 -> 0.153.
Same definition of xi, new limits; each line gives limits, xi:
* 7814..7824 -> 2.11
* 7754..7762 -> 1.91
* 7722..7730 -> 1.82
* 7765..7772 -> 2.08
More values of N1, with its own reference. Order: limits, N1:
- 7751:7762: 7757.14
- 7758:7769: 7758.92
